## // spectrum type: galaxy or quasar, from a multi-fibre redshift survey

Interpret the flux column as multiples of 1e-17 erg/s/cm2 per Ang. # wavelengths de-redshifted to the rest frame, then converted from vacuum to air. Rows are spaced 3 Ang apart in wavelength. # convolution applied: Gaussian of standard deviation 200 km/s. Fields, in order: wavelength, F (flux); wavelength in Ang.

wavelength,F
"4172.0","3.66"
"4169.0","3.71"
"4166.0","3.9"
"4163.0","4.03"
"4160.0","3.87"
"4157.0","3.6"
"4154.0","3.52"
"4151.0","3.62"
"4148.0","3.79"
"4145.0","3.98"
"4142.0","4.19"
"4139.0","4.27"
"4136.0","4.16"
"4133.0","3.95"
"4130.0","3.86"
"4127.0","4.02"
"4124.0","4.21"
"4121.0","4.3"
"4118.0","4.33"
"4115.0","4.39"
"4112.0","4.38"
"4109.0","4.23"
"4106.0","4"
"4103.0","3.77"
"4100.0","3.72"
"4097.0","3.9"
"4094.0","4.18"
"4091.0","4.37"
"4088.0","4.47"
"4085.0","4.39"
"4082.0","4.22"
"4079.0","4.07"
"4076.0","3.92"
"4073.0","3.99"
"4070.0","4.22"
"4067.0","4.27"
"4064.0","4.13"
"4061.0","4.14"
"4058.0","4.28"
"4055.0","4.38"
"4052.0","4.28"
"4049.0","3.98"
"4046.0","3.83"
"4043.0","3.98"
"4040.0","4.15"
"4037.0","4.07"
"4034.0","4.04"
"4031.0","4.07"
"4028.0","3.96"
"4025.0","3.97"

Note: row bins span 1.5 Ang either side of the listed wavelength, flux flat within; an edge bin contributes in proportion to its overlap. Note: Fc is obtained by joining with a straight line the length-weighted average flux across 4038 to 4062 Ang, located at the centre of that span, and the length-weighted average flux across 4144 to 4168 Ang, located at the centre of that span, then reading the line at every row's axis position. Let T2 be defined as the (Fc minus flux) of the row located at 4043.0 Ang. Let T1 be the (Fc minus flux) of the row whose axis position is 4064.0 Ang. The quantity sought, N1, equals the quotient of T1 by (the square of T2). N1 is -2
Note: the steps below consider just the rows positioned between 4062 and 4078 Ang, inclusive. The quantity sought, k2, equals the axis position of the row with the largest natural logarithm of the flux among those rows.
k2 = 4067.0 Ang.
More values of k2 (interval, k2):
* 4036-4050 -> 4040.0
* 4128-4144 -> 4139.0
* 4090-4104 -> 4091.0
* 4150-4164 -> 4163.0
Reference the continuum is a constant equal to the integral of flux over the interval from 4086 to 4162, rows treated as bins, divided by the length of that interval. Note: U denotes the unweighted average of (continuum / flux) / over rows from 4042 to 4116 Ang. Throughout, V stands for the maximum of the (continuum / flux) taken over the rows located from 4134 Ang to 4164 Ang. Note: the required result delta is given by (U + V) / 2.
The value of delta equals 1.06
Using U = 0.98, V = 1.15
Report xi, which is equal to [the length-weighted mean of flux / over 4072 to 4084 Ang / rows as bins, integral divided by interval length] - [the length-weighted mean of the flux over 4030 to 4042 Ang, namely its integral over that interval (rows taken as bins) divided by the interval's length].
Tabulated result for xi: -0.01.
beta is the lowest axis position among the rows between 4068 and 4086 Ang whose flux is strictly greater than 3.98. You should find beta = 4070.0 Ang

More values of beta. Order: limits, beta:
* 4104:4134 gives 4106.0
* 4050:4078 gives 4052.0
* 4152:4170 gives 4163.0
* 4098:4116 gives 4106.0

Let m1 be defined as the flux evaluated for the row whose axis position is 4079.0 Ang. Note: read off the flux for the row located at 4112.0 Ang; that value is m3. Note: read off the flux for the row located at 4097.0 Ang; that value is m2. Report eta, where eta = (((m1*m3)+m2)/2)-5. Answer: 5.9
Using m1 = 4.07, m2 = 3.9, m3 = 4.38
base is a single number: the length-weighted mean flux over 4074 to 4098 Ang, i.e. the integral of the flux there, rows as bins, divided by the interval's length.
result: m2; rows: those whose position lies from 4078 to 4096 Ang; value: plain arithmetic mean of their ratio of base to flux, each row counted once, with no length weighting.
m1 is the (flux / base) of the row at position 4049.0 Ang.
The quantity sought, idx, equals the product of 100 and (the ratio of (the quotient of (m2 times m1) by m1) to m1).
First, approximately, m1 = 0.95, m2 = 0.98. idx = 103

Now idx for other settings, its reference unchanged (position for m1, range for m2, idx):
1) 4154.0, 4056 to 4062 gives 119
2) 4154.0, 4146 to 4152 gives 135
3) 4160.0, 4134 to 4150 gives 112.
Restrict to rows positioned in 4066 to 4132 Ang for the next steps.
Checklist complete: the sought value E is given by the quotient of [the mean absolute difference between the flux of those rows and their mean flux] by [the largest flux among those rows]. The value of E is 0.042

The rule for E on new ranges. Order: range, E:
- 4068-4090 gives 0.036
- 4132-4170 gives 0.045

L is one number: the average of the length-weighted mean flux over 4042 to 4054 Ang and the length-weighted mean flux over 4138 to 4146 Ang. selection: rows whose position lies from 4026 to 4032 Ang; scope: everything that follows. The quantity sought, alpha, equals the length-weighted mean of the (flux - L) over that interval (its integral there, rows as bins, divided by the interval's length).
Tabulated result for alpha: -0.09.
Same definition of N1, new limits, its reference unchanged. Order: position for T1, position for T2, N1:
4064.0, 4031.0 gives -4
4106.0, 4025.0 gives -1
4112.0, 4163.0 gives -6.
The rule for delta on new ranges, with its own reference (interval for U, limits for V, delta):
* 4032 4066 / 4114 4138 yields 1.02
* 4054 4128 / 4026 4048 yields 1.01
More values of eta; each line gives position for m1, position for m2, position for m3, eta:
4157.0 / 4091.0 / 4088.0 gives 5.2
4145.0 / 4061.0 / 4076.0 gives 4.9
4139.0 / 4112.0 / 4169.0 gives 5.1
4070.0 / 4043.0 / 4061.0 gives 5.7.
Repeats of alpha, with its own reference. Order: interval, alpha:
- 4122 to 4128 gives 0.05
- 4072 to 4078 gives -0.13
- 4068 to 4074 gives 0.04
